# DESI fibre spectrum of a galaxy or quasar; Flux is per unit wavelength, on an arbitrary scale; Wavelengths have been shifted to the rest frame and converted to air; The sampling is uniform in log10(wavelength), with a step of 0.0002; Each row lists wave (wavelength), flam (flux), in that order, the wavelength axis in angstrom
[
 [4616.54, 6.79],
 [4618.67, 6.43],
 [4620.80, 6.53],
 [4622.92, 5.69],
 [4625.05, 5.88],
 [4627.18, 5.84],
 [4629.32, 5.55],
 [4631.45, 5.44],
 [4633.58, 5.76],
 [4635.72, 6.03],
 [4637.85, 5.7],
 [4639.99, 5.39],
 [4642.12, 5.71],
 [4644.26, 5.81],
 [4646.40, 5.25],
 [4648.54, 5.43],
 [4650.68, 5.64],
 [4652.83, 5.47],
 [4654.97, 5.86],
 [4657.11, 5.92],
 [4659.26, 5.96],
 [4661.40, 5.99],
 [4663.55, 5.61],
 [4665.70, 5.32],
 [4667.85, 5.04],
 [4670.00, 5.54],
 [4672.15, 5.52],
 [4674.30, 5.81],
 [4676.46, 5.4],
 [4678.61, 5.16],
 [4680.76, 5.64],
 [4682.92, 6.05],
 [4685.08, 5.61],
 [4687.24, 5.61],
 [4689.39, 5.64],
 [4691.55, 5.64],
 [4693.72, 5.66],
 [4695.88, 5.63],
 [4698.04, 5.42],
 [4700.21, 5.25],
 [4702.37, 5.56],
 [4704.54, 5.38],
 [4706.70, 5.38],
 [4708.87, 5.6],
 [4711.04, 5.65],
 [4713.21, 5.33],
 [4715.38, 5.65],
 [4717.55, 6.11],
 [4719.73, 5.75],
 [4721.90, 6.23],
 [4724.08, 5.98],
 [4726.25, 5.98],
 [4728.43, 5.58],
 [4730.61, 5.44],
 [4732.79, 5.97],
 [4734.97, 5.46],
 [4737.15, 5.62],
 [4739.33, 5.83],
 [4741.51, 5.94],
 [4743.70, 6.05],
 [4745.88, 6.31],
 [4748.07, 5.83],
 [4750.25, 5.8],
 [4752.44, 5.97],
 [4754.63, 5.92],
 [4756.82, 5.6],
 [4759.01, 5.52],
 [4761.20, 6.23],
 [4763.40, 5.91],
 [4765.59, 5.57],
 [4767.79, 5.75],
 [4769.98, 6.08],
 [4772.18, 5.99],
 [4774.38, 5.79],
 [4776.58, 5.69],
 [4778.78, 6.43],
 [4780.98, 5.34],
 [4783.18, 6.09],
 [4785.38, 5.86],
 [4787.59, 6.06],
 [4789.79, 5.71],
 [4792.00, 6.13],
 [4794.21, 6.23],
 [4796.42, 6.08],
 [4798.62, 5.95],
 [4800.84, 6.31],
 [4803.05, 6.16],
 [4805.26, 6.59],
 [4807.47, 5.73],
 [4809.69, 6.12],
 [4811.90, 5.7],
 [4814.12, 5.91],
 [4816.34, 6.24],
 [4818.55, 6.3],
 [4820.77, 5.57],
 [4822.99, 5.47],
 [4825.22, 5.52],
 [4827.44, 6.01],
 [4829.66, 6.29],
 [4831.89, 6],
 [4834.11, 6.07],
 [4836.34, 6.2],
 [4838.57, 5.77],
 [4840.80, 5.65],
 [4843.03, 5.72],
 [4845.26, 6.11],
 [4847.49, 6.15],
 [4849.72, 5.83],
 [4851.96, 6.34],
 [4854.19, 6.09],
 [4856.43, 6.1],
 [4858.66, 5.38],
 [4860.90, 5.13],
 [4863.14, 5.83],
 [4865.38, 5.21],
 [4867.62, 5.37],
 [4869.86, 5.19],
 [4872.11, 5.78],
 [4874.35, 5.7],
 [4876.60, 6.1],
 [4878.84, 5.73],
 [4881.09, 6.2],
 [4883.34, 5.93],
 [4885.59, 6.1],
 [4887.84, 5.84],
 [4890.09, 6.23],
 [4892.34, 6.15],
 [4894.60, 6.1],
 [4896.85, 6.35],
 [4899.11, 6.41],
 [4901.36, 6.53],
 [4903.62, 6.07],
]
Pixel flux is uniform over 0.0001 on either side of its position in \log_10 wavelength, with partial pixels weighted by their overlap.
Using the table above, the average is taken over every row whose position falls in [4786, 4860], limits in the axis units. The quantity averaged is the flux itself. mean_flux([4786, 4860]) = 5.98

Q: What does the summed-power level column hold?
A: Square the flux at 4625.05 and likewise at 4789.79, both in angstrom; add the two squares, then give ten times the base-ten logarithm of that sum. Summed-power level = 18.3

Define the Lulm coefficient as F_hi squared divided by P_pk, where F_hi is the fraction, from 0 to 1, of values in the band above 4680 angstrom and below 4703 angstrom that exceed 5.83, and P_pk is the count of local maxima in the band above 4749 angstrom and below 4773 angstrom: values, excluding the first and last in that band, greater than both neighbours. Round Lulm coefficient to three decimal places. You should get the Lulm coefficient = 0.003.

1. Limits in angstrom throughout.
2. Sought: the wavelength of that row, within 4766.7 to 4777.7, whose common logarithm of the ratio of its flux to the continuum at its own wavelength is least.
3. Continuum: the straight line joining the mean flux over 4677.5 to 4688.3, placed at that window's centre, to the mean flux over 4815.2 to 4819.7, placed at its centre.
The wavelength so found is 4776.58 angstrom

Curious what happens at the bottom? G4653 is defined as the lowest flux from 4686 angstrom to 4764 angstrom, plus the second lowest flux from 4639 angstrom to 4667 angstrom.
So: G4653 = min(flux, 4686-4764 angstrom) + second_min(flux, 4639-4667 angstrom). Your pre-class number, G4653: 10.6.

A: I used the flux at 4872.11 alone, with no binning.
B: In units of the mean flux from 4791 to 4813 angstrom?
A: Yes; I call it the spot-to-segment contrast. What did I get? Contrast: 0.95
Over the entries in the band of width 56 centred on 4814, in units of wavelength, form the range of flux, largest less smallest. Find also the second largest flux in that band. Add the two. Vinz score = 7.43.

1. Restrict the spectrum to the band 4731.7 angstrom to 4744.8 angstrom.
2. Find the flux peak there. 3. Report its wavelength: 4743.70 angstrom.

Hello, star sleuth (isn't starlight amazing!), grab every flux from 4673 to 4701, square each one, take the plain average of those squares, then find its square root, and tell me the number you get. 5.58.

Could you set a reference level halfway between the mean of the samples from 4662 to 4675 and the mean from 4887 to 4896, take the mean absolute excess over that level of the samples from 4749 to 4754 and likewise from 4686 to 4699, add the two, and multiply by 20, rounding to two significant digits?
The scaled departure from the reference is 5.7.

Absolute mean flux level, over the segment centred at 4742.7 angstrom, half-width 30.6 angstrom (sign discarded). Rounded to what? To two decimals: 5.84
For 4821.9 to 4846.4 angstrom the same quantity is 5.89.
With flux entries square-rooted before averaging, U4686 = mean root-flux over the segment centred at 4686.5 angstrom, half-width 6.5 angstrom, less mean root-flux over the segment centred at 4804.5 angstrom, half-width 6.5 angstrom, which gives -0.09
